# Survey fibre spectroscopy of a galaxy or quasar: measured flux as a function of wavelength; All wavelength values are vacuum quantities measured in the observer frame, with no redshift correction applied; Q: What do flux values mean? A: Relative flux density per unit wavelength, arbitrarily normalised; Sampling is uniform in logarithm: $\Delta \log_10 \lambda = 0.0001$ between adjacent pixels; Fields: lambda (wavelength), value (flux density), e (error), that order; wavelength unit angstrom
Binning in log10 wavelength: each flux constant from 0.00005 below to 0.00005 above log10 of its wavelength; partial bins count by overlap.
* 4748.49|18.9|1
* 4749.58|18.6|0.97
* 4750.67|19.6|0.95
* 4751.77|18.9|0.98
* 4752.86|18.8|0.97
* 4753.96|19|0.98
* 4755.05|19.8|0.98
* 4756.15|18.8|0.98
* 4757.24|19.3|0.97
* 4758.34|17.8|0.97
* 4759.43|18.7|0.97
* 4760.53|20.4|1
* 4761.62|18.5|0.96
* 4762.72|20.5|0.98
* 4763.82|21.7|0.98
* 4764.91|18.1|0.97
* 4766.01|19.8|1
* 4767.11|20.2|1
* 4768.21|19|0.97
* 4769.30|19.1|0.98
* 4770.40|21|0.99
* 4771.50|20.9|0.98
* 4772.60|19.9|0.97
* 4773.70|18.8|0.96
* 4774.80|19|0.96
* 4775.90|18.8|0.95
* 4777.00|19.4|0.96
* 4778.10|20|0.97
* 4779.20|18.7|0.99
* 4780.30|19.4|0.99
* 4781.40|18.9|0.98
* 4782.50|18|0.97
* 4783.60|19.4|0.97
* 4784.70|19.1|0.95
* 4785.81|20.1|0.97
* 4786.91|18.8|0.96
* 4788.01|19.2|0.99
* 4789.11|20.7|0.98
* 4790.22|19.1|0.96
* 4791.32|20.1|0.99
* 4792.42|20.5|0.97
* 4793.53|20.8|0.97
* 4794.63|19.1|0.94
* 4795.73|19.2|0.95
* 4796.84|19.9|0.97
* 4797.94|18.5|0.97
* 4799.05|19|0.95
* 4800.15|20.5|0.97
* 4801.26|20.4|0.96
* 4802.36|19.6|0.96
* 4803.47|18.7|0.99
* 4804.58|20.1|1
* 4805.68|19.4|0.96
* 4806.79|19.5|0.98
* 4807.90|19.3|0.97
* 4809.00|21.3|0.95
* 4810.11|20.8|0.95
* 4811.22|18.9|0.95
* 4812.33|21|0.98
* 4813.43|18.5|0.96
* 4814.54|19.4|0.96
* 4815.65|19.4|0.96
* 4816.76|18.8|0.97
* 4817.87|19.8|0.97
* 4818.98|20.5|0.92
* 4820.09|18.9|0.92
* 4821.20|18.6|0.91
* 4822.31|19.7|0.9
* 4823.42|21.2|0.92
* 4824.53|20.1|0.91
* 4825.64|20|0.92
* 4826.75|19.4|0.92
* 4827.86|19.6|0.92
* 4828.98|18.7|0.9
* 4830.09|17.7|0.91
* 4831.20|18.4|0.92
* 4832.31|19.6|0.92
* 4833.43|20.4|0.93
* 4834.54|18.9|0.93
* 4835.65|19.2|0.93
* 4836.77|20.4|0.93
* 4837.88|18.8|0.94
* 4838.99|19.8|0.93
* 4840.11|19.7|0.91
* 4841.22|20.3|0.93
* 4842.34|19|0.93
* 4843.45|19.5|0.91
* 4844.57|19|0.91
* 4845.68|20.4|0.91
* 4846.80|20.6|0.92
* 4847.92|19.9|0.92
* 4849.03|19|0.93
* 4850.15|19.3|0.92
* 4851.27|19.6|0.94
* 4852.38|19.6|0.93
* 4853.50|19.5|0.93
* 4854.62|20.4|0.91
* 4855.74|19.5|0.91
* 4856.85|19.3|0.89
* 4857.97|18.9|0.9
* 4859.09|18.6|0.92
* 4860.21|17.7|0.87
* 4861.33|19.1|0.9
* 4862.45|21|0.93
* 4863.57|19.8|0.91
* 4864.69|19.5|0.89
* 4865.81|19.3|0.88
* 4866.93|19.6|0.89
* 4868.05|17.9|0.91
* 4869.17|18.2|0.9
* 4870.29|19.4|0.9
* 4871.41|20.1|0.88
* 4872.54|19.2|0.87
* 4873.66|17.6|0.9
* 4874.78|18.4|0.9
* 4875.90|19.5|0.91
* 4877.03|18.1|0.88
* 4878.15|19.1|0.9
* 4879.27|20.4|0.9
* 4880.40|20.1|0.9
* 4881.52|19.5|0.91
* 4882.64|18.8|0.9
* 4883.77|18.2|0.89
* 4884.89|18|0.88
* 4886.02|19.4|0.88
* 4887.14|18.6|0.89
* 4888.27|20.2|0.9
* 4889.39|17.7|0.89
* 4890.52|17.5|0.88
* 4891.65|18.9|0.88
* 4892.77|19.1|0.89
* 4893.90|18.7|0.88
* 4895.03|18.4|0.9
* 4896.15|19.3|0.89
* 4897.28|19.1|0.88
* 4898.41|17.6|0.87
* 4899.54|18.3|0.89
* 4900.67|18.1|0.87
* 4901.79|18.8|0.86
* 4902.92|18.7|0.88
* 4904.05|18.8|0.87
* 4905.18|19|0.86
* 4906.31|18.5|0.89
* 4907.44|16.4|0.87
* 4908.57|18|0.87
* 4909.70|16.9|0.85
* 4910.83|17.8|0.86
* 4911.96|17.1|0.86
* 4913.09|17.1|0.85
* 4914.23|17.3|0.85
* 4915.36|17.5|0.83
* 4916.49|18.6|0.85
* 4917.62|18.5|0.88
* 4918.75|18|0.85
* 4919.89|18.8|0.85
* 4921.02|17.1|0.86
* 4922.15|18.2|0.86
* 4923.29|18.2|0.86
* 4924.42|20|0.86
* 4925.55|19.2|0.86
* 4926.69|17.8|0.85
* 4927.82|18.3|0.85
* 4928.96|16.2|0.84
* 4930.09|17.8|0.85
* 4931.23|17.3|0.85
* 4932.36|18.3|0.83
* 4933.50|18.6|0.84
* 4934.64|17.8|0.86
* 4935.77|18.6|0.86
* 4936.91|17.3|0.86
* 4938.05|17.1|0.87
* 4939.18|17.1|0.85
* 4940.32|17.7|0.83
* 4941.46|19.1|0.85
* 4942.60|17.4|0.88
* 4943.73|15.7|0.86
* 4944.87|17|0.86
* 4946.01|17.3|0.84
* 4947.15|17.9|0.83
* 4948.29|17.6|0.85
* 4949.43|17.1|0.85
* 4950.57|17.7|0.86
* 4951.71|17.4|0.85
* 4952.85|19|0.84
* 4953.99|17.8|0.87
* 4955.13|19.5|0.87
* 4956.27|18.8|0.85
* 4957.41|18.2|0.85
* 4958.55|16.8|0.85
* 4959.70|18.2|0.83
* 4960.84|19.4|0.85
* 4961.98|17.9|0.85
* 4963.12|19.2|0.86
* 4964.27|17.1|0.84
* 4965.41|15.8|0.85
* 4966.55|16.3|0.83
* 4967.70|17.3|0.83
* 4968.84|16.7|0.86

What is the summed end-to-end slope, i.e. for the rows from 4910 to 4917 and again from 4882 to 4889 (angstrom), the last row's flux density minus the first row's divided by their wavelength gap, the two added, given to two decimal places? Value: 0.39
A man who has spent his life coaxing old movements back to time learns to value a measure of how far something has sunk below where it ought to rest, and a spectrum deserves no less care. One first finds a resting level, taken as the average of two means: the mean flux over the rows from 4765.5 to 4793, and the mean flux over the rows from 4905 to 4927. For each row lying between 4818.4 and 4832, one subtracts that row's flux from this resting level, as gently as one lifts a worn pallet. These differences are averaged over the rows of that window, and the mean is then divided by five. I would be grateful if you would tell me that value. -0.13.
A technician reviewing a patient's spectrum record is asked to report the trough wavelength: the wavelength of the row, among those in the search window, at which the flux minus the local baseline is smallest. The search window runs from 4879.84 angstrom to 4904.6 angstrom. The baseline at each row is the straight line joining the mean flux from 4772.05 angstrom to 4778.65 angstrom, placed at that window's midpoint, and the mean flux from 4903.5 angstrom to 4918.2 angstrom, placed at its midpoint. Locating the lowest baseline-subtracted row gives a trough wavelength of 4890.52 angstrom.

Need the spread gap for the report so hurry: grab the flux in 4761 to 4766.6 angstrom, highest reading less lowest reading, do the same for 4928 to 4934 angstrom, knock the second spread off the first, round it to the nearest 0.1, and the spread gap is 1.2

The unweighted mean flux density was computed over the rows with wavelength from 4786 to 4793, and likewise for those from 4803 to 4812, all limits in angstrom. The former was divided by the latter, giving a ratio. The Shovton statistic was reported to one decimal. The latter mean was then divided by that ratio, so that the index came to 19.8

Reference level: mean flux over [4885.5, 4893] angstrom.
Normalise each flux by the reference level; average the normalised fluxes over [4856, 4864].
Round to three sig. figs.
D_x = 1.02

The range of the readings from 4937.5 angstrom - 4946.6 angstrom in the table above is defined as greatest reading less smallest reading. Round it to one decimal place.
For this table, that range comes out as 3.4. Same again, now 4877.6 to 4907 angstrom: 2.9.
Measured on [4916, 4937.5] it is 3.8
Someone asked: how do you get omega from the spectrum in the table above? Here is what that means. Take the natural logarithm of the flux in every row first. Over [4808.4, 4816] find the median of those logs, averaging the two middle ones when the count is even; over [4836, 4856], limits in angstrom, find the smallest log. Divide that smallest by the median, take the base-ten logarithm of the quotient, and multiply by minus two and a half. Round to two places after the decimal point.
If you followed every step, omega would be 0.01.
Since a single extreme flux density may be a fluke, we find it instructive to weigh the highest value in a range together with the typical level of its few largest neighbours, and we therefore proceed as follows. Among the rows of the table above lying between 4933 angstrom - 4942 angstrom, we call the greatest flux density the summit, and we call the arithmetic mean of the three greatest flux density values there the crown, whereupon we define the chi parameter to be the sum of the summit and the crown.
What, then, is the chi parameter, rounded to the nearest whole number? 38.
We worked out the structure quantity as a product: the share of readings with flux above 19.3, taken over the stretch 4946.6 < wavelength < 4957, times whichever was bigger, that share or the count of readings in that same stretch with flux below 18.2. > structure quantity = 0.67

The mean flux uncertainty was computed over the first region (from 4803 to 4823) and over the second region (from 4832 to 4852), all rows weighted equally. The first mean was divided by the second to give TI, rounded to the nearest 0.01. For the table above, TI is 1.03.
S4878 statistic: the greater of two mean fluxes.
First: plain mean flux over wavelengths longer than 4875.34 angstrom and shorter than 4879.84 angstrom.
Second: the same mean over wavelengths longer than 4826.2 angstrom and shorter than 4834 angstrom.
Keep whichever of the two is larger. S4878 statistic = 19.3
